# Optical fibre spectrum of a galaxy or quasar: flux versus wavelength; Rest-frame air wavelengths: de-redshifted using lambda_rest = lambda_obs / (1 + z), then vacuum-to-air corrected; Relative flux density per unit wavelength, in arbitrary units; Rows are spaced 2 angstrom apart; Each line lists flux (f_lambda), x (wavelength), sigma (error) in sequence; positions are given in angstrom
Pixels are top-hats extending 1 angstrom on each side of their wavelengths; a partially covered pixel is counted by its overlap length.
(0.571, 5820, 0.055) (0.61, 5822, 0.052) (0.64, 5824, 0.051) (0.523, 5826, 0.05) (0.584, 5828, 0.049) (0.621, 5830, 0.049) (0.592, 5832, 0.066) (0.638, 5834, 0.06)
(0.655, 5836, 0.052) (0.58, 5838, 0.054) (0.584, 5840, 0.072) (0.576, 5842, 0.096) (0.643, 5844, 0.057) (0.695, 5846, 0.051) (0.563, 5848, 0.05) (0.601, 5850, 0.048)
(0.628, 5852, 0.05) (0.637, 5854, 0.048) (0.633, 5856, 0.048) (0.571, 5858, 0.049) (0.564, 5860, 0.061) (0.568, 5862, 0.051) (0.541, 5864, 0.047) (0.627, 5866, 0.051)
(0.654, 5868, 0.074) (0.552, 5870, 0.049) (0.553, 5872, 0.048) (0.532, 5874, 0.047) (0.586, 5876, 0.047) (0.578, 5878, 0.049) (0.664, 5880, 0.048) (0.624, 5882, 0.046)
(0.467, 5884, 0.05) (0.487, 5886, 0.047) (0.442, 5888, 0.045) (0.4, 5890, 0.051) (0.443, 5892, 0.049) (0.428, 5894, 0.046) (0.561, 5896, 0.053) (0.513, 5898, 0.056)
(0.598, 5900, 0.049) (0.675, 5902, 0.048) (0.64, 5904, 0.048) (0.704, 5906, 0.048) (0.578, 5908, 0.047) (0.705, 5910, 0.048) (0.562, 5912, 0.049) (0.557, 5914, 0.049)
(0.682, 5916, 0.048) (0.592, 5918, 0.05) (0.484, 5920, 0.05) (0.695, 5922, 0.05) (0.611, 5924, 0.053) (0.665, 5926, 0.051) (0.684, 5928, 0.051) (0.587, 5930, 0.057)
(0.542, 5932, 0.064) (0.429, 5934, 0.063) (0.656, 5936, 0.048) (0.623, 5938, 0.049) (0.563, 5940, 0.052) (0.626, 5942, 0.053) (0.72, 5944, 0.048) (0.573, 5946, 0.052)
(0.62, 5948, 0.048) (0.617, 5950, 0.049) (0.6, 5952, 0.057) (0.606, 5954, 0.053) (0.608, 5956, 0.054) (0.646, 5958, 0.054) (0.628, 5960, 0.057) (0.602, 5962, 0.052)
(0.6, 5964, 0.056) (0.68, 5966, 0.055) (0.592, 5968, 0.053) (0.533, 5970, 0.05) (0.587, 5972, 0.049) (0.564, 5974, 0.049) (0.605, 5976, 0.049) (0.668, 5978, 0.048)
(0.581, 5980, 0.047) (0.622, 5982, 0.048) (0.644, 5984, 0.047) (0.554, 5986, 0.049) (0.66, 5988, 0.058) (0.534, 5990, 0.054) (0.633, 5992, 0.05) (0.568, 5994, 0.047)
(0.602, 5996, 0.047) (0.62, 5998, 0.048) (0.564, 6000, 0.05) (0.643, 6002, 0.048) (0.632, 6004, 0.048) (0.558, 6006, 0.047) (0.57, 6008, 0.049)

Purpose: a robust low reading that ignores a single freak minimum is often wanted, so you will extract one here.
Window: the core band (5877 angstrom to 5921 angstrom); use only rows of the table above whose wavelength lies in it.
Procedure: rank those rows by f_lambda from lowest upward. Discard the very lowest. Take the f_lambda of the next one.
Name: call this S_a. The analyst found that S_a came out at 0.428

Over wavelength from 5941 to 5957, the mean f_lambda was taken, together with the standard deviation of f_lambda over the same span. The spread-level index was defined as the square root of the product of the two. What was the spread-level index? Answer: 0.16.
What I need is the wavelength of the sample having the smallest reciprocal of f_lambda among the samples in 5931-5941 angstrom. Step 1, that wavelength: 5936 angstrom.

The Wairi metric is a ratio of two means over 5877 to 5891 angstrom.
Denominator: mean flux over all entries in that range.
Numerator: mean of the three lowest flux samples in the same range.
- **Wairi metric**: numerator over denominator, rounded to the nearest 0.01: 0.83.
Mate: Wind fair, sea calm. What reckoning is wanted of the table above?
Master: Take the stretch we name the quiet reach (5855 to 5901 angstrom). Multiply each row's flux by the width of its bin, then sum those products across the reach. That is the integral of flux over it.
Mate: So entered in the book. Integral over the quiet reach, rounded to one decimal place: 25.2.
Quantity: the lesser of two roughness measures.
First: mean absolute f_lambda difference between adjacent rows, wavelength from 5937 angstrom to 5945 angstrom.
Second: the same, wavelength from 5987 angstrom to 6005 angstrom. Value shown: 0.061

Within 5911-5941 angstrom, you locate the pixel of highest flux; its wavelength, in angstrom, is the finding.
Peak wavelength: 5922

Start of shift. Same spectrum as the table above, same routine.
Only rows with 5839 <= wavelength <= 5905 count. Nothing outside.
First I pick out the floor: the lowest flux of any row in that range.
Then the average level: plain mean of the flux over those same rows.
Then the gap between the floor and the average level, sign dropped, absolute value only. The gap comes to 0.17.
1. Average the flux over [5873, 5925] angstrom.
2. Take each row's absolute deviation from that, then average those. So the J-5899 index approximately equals 0.074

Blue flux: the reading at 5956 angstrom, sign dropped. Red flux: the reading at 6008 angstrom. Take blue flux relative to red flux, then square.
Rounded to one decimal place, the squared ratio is 1.1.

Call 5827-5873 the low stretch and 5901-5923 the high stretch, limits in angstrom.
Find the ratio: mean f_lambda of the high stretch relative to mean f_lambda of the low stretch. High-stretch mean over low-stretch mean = 1.04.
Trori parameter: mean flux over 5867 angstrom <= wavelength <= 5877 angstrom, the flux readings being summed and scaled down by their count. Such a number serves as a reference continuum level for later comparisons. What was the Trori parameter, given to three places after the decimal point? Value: 0.575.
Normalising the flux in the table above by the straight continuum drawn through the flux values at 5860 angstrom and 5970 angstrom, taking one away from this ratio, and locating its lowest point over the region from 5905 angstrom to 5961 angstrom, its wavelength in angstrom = 5934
